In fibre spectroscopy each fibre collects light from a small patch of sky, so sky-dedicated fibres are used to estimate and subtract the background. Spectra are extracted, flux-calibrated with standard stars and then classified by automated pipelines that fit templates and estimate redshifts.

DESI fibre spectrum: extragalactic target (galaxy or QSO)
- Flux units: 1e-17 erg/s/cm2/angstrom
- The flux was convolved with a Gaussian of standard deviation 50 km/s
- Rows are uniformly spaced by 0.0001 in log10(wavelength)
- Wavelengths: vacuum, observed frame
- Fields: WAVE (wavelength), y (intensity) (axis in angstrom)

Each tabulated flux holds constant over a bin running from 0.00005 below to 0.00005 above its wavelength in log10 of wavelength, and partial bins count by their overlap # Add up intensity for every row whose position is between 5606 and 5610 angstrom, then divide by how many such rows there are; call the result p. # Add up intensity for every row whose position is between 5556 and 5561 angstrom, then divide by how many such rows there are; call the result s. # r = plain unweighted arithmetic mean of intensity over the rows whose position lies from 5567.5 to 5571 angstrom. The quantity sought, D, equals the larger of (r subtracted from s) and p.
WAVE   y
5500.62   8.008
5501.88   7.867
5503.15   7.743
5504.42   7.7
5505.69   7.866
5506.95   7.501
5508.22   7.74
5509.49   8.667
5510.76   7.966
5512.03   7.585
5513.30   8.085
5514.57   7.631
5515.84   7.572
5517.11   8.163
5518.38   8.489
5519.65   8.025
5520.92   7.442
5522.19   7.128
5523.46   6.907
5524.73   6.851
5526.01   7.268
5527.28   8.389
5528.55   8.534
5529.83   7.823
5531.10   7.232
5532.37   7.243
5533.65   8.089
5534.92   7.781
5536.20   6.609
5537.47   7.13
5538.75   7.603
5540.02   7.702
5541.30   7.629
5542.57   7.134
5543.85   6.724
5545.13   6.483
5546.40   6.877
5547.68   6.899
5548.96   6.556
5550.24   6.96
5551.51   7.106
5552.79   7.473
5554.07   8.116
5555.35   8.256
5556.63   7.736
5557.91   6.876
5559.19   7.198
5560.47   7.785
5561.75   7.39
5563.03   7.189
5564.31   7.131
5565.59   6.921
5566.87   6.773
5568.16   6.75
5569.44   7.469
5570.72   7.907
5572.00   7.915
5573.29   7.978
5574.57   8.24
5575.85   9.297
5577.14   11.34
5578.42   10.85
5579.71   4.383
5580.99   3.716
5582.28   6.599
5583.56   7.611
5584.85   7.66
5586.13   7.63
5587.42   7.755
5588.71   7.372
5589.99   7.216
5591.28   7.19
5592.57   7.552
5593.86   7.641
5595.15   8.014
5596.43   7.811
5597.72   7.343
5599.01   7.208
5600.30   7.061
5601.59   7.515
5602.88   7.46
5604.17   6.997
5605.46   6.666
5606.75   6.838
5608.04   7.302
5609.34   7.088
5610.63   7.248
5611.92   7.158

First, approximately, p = 7.1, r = 7.4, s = 7.4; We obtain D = 7.1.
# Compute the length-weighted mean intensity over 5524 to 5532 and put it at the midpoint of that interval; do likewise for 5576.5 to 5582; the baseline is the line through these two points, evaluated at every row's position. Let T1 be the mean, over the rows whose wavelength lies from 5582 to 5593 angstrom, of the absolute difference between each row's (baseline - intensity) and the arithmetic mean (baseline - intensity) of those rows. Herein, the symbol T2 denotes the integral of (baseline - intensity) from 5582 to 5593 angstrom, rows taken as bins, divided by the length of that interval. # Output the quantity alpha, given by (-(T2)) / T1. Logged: -0.22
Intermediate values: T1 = 0.27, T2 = 0.06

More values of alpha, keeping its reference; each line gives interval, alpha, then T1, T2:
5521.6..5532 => -0.27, 0.55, 0.15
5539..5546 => -1.10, 0.42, 0.46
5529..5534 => -0.12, 0.36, 0.04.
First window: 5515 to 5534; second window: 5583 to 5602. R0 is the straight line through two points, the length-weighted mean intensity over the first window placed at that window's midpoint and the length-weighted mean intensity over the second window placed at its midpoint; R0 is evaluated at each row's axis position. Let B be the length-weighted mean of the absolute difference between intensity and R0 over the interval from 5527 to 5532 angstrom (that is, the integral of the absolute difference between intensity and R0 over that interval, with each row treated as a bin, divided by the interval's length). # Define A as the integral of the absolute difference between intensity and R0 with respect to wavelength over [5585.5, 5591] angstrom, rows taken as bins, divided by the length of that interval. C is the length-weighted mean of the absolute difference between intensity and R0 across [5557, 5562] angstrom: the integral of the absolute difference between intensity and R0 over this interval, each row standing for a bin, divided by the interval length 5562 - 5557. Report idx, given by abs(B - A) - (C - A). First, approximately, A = 0.204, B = 0.53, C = 0.4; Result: 0.2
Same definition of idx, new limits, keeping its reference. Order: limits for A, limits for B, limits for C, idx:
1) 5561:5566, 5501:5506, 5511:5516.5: 0.5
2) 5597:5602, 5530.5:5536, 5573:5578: -1.4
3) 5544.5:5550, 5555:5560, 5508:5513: 1.0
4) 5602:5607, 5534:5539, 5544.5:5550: -0.4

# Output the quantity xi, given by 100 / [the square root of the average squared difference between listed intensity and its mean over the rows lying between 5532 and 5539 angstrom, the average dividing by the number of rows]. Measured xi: 208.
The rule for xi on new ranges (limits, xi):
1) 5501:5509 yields 814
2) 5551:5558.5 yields 200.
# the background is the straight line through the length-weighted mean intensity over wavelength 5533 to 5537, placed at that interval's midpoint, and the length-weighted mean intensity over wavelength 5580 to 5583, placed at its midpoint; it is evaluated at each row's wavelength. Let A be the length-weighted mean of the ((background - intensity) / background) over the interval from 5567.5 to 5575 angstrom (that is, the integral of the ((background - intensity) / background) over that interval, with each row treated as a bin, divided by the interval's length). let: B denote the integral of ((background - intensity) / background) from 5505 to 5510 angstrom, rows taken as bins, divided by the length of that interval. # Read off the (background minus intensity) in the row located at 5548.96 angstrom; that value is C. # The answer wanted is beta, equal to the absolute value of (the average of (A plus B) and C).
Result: 0.02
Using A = -0.36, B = 0.10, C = 0.22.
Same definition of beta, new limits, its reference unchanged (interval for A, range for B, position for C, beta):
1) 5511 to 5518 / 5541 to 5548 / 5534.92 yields 0.11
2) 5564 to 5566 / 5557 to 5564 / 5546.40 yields 0.16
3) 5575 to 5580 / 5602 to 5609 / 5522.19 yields 0.27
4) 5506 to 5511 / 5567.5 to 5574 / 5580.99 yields 0.60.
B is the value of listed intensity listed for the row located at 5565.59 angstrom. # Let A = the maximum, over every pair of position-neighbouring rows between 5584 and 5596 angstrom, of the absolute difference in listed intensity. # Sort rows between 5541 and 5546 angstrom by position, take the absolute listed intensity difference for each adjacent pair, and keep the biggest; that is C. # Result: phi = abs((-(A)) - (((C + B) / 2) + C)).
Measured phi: 4.6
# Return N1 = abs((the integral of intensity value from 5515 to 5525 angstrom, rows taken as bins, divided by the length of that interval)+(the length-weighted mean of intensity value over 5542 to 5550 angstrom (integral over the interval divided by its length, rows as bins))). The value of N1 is 14.4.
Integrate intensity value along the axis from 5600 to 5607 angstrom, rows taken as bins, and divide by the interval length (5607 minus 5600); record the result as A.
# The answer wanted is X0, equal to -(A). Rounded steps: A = 7.1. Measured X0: -7.11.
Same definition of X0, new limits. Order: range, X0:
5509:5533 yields -7.73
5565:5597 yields -7.58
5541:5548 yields -6.93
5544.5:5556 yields -7.20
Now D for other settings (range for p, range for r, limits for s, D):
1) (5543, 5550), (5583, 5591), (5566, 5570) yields 6.7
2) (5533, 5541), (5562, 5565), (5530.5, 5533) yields 7.5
